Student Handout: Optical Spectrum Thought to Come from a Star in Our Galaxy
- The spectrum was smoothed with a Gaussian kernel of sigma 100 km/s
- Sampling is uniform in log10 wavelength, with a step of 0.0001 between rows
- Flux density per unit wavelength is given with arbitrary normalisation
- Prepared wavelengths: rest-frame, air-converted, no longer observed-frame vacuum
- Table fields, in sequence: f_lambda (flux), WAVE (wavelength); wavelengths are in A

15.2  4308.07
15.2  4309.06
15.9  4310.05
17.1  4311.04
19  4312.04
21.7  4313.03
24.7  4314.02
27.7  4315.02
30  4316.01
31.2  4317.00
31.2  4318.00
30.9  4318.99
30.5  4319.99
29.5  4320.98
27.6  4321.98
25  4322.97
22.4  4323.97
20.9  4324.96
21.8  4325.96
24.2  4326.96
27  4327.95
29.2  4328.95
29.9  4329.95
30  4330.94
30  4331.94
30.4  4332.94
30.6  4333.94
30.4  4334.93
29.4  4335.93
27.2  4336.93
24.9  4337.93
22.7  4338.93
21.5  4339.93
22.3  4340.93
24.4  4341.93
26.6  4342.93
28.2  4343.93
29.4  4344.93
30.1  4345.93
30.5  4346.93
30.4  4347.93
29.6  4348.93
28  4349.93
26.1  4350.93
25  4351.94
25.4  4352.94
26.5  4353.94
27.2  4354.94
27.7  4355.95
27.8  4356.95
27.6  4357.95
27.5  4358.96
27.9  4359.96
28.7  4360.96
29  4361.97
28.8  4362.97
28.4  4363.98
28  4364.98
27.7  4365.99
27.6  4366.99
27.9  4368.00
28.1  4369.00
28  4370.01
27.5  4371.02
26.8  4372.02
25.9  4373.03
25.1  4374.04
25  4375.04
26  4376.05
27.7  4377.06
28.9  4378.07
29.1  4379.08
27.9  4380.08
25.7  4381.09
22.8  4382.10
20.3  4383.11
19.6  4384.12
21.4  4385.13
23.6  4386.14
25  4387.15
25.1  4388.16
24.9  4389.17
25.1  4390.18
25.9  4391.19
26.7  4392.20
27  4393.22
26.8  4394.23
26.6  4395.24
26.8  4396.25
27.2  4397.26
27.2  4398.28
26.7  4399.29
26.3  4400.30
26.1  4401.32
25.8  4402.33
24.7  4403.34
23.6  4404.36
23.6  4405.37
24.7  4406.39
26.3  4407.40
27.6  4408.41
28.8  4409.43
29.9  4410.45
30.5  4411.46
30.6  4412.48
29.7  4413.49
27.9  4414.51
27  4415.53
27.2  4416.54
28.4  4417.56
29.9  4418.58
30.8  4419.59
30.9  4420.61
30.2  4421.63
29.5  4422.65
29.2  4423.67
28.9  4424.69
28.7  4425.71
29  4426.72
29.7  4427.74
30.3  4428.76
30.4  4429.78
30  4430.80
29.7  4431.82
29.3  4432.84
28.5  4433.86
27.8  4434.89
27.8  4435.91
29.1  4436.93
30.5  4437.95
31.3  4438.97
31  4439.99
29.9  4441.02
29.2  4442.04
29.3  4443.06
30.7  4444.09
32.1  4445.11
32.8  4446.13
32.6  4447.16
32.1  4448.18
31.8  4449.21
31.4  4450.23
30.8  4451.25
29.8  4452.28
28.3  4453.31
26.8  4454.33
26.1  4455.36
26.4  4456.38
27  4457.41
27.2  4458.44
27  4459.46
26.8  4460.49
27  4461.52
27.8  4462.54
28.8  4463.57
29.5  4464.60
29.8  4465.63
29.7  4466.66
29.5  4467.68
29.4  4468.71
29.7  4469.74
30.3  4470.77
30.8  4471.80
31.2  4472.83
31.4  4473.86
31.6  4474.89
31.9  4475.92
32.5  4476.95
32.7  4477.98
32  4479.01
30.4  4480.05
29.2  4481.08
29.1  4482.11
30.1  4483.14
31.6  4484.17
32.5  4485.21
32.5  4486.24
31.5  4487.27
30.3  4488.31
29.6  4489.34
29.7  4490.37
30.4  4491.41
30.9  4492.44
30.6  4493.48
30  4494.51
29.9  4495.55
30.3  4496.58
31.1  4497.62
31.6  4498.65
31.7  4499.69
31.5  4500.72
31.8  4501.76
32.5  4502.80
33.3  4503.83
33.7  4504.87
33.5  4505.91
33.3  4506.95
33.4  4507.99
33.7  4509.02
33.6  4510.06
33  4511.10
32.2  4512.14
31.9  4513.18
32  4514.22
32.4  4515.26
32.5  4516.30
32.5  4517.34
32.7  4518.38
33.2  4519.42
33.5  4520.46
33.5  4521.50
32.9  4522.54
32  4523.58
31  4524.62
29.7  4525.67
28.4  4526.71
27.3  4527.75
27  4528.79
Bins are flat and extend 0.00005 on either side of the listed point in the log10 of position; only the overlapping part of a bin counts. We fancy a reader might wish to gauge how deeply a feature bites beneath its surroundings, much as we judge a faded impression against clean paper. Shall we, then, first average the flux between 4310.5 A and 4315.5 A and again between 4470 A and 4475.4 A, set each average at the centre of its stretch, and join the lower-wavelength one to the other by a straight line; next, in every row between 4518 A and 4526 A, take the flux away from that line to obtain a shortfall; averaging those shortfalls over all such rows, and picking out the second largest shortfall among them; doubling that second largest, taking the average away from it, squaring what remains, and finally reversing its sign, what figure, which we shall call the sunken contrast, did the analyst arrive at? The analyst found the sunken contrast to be -20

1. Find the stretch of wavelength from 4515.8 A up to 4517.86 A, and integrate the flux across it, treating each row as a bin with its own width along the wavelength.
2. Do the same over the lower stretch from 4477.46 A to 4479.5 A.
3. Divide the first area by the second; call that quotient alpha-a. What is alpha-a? 1.0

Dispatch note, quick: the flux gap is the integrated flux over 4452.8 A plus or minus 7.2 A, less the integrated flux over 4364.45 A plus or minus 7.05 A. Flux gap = 26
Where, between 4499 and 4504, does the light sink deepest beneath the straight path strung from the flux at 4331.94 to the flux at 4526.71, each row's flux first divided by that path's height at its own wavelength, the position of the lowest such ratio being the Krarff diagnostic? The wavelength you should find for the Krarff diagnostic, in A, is 4500.72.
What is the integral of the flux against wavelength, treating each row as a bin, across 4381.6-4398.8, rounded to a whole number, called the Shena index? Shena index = 427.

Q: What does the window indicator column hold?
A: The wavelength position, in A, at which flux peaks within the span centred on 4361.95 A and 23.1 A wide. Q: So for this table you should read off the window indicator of 4361.97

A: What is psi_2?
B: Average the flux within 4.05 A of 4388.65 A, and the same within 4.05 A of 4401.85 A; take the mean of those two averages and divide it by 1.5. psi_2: 16.7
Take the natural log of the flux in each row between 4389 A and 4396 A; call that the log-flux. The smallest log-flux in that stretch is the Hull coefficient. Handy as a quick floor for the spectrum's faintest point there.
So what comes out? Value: 3.21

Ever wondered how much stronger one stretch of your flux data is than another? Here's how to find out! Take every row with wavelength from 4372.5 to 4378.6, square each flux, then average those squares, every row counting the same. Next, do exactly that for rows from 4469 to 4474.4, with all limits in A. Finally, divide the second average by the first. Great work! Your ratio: 1.34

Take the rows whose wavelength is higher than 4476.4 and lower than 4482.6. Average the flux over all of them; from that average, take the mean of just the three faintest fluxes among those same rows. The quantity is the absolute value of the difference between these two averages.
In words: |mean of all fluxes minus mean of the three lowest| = 1.4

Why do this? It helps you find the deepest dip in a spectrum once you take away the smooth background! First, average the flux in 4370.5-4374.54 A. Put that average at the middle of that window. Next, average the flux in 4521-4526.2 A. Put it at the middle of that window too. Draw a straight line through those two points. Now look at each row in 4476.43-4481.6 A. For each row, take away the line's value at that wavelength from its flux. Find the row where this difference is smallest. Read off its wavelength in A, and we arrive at 4481.08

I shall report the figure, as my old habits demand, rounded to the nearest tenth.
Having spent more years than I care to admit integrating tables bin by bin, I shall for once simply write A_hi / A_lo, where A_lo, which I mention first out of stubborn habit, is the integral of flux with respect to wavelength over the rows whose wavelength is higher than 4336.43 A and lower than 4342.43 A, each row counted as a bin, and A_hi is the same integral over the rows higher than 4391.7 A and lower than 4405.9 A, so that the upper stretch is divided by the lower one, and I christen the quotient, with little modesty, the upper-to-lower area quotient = 2.6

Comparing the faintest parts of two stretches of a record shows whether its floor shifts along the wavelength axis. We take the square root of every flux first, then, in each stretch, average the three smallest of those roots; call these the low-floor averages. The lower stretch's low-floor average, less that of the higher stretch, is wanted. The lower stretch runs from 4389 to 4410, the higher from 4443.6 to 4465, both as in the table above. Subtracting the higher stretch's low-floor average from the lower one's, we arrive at -0.2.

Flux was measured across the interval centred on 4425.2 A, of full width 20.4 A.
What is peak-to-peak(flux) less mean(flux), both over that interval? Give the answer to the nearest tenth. -25.4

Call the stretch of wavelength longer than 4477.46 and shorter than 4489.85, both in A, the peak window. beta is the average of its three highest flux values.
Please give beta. 32.6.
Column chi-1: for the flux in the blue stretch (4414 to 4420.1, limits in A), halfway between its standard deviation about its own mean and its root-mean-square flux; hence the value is 15.0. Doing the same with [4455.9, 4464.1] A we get 14.0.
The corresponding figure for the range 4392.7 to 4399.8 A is 13.6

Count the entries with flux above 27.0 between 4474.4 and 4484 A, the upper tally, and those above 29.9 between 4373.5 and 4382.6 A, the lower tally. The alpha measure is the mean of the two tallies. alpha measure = 4.5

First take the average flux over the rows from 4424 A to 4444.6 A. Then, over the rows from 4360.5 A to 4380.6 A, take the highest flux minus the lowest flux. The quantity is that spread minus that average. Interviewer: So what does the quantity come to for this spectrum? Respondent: -25.5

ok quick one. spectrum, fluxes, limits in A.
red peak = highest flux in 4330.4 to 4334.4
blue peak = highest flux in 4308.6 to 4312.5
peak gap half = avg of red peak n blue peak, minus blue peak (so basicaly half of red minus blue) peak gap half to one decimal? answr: 5.8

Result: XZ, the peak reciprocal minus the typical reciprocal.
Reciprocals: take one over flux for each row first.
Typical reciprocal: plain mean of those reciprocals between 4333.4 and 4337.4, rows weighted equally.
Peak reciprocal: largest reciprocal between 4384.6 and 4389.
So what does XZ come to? 0.013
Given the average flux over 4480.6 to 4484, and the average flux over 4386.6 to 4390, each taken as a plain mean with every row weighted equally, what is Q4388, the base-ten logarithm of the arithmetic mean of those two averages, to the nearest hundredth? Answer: 1.44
